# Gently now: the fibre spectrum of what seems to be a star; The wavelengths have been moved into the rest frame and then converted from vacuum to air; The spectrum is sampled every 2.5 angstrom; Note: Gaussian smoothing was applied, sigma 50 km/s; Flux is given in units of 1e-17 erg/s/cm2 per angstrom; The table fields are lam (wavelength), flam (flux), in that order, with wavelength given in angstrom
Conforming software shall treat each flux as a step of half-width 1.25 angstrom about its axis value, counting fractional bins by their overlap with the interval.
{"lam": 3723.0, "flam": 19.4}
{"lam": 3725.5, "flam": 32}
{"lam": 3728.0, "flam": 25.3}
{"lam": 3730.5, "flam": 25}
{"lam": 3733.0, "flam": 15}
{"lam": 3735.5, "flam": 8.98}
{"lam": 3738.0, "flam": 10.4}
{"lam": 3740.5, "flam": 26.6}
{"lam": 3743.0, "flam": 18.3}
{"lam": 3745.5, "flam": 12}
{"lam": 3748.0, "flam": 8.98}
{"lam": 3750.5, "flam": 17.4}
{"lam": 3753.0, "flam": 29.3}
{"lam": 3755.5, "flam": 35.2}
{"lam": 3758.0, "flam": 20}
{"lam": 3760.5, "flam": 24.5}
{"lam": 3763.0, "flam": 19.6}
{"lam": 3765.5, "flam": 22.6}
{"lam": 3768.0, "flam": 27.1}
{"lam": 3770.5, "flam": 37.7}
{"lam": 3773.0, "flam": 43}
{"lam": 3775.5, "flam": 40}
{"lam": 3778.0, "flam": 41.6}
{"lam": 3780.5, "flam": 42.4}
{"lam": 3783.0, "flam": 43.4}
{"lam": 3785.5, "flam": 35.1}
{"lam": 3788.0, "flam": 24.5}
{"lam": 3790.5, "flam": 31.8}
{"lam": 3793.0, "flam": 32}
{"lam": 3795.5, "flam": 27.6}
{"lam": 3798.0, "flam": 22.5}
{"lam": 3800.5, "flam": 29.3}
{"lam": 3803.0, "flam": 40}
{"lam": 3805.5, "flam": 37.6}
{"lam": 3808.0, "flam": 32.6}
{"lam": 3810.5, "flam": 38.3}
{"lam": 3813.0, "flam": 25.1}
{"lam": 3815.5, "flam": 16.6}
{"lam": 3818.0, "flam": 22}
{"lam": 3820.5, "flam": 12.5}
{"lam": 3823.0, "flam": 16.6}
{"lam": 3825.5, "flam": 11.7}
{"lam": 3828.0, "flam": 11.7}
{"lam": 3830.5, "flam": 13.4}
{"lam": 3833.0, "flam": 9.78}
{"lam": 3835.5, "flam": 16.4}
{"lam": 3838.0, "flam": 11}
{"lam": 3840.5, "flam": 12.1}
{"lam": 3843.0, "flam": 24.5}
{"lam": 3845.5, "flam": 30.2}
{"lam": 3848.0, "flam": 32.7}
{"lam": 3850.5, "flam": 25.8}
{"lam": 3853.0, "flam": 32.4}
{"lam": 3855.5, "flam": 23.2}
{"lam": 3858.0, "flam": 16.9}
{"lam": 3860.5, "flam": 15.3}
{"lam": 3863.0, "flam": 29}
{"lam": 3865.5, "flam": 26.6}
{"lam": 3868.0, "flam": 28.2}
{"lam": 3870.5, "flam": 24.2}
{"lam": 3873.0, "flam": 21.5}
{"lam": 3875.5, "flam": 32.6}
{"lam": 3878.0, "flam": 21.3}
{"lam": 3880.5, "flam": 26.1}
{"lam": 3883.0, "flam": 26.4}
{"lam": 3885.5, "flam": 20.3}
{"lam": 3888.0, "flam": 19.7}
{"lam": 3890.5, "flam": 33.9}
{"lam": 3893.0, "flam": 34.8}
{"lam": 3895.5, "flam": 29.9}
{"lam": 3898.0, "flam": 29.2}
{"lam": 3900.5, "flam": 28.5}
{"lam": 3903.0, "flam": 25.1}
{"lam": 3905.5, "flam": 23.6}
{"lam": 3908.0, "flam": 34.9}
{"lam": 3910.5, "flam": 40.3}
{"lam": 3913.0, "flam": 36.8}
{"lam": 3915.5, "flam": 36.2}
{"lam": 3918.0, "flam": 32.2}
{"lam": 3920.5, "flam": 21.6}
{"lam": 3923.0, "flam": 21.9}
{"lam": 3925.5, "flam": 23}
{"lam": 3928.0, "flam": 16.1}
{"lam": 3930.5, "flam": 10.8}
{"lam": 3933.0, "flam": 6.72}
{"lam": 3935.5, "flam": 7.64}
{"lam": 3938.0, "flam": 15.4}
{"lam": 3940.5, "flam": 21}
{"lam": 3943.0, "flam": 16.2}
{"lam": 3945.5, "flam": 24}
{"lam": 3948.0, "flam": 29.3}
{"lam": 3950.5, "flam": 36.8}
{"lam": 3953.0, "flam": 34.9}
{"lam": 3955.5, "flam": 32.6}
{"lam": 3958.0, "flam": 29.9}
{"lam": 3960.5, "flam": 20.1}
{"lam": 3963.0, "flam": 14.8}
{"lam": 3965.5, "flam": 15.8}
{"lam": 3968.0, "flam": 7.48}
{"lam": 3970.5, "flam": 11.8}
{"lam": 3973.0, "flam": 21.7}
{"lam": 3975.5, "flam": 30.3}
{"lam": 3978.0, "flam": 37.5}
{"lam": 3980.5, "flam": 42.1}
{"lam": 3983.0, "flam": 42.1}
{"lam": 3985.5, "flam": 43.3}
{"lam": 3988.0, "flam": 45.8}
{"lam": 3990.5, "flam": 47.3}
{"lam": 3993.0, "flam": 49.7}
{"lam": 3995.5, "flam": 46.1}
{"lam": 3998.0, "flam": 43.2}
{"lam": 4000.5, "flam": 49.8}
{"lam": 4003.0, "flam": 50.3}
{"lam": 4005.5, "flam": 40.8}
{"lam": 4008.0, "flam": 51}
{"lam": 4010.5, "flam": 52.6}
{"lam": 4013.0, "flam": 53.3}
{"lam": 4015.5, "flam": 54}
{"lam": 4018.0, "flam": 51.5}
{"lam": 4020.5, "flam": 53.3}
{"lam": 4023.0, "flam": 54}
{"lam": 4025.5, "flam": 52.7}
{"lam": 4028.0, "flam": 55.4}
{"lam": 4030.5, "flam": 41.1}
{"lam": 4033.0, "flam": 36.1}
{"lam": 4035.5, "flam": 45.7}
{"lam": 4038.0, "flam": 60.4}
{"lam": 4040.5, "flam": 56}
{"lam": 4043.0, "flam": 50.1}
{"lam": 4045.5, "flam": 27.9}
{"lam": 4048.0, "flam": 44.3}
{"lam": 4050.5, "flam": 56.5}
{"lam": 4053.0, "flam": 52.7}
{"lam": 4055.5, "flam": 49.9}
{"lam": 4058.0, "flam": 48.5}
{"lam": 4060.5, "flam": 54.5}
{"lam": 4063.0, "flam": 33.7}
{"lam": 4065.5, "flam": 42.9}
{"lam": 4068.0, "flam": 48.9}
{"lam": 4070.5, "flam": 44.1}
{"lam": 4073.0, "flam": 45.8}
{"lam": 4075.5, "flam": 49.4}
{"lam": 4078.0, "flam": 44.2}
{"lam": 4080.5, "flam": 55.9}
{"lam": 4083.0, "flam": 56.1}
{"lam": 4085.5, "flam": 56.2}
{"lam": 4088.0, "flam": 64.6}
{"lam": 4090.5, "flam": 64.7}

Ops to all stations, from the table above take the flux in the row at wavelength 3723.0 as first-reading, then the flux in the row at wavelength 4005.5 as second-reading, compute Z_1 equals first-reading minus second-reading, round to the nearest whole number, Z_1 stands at -21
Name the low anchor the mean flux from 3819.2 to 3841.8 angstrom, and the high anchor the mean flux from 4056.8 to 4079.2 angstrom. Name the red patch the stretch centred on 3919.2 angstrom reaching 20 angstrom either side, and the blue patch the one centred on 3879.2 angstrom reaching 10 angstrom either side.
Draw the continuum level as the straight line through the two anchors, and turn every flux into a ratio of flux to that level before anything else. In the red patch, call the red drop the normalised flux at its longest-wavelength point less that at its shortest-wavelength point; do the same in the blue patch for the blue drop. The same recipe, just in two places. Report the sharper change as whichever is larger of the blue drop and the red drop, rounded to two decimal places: -0.37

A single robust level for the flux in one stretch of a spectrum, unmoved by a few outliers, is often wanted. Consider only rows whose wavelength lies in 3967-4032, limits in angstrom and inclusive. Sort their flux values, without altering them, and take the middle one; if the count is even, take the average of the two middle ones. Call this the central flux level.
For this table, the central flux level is 47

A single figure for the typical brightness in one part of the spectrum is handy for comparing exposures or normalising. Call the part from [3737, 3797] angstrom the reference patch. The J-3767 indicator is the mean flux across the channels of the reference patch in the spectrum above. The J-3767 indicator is 28.0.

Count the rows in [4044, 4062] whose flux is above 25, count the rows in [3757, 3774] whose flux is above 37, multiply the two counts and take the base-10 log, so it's 1.15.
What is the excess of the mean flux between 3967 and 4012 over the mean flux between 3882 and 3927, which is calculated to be 11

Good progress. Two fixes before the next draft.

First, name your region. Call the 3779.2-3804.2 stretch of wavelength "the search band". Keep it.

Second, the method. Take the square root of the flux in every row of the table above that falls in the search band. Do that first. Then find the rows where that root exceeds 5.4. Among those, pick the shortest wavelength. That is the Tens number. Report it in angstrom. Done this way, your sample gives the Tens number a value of 3780.5 angstrom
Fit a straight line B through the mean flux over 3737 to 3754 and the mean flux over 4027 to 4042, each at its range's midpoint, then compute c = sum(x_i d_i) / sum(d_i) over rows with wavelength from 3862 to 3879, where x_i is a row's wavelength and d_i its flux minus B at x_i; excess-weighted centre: 3872.3 angstrom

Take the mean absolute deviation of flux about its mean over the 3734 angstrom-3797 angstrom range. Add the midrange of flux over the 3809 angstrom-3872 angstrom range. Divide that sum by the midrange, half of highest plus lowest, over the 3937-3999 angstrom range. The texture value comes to 1.16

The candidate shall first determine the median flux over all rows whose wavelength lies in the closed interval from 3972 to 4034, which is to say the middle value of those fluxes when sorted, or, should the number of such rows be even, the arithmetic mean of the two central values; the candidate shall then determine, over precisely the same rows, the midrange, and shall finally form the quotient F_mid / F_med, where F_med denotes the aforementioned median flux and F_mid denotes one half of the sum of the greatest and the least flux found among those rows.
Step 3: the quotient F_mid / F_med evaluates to 0.82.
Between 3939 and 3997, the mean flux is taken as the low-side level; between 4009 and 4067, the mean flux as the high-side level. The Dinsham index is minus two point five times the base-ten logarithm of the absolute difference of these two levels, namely -3.2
